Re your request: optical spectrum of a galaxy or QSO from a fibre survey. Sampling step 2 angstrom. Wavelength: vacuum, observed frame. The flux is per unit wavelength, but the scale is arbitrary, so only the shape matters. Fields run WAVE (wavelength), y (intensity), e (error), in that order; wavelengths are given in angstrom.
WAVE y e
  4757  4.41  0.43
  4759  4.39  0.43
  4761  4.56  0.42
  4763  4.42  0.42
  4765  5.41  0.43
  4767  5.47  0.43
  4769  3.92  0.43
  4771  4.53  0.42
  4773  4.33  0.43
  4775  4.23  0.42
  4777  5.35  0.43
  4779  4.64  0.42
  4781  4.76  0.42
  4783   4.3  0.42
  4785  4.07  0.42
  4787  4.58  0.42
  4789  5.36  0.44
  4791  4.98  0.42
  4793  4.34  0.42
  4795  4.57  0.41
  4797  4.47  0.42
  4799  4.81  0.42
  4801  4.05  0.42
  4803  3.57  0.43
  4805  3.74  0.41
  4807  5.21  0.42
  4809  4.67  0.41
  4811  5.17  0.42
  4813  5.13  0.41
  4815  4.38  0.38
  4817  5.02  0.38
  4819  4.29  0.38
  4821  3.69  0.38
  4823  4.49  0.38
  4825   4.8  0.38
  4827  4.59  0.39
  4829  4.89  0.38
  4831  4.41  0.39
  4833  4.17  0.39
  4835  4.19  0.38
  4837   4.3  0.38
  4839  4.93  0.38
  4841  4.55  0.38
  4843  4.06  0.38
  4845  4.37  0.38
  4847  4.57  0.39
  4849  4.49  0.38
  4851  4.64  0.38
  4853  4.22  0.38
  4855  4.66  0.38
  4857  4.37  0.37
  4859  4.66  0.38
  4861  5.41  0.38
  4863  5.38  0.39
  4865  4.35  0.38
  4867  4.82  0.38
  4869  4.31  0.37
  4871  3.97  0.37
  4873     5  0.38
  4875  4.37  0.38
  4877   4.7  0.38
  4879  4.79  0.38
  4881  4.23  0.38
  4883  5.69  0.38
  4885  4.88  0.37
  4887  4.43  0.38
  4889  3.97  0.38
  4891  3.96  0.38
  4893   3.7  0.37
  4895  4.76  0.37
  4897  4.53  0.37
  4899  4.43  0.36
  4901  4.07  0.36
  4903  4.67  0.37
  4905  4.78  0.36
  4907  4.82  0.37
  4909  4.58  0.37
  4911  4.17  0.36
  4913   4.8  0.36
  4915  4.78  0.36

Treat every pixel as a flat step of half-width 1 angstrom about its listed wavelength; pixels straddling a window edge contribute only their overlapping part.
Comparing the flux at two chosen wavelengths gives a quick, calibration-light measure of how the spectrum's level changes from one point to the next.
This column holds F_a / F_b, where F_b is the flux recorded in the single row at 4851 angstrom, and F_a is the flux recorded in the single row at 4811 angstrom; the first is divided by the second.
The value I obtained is 1.11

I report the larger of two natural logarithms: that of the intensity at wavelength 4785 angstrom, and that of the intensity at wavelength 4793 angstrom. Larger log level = 1.47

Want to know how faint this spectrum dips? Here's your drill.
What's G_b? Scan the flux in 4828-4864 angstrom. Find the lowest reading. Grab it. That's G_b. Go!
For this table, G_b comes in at 4.06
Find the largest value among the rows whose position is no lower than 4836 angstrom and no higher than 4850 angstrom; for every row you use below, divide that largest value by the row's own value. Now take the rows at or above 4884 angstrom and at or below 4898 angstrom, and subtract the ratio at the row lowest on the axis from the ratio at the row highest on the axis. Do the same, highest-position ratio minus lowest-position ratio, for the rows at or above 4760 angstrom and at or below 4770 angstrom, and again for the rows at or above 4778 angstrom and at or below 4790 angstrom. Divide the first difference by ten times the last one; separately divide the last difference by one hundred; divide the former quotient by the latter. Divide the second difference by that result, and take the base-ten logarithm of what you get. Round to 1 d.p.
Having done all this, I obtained -2.3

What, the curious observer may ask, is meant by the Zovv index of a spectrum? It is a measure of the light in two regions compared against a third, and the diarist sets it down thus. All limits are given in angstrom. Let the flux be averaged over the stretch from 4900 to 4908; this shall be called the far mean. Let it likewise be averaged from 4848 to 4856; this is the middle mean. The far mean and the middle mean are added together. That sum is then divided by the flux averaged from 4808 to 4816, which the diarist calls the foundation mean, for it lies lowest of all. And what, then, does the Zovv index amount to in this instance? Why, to 1.88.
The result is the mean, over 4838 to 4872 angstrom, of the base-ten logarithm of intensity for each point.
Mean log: 0.659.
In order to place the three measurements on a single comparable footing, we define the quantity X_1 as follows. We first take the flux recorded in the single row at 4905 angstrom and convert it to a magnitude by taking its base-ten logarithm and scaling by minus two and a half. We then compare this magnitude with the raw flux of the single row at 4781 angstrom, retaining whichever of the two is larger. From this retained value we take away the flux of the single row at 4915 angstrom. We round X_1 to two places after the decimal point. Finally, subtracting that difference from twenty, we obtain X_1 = 20.02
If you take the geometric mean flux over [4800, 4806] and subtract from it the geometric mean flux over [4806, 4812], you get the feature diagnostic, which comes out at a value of -1.2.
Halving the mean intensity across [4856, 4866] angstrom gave 2.4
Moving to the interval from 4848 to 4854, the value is 2.2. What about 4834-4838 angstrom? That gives 2.1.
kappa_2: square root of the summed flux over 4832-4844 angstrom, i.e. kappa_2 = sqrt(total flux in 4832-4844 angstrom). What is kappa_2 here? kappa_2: 5.12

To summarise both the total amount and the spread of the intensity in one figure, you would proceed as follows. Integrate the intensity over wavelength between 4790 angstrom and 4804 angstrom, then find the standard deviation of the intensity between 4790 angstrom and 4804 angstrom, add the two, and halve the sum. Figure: 31.0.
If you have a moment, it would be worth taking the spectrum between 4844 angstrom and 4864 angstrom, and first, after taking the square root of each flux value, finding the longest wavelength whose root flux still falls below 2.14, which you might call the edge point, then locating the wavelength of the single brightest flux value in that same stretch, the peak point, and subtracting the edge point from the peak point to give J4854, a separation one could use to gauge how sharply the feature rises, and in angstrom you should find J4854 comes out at 4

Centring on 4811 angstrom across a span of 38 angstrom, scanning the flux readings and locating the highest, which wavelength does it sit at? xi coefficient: 4807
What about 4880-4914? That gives 4883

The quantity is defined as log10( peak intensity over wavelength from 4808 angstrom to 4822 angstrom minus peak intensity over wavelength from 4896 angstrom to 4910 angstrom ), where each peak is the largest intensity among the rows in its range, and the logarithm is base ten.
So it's -0.46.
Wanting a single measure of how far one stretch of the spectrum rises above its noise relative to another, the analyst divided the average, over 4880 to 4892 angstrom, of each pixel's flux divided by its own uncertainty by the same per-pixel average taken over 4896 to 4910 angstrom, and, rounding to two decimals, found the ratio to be 0.96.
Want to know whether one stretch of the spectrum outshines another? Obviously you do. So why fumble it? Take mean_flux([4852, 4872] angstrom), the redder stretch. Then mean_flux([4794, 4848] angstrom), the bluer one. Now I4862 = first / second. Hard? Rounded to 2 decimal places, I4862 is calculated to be 1.03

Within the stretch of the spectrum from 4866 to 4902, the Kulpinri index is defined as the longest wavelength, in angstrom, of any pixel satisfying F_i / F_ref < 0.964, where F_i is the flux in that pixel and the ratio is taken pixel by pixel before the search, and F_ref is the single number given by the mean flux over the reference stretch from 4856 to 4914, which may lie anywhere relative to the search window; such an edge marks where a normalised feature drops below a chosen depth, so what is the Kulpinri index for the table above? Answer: 4901 angstrom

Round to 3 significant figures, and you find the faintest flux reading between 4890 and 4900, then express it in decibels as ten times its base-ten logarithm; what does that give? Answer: 5.68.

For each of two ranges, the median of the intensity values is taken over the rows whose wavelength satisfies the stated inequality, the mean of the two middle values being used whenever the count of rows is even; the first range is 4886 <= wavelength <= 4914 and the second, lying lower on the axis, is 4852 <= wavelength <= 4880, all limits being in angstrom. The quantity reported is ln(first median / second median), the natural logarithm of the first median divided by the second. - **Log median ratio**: -0.039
